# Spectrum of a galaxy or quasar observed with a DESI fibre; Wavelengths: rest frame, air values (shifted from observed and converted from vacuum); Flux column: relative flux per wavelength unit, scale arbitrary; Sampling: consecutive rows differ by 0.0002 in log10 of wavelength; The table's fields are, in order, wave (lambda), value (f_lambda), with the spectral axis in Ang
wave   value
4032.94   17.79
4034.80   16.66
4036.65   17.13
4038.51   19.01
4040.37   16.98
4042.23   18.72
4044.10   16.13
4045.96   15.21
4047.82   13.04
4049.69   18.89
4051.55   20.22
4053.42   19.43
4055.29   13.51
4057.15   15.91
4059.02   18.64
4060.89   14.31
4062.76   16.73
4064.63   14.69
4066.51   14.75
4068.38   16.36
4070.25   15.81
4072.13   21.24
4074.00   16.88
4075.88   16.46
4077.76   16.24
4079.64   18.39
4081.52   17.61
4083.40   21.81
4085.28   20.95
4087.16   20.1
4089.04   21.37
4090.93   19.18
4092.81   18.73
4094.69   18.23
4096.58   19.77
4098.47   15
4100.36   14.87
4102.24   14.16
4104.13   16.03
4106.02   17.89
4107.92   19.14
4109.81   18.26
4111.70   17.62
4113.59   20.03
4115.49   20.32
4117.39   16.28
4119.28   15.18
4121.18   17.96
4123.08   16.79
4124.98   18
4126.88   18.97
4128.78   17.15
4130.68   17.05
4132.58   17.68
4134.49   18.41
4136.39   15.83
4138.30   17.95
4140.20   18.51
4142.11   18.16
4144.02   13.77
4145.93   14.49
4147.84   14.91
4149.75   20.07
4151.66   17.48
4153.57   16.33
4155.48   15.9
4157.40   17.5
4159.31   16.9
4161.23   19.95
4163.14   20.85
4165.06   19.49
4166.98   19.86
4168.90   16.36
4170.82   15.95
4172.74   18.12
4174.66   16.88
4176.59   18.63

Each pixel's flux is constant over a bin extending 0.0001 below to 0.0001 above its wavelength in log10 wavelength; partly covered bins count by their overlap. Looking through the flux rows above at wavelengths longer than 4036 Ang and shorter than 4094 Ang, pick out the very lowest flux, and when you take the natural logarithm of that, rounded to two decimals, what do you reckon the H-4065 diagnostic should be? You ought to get 2.57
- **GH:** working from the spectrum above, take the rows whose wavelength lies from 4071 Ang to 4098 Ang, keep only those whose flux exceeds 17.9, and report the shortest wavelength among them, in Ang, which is 4072.13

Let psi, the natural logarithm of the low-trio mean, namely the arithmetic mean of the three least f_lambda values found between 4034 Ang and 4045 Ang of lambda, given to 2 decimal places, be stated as 2.81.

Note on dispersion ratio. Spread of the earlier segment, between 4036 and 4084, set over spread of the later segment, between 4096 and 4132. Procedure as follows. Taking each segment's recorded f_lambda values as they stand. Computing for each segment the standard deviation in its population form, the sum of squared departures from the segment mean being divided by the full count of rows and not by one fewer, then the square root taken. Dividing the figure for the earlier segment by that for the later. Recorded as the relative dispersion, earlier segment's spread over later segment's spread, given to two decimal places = 1.24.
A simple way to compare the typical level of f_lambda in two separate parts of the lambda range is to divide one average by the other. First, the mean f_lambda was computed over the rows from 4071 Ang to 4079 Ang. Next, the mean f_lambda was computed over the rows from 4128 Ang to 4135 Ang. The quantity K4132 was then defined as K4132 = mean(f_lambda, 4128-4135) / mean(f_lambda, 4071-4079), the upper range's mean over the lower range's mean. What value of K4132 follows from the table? 0.99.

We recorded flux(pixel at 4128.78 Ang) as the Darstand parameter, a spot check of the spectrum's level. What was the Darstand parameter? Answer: 17.15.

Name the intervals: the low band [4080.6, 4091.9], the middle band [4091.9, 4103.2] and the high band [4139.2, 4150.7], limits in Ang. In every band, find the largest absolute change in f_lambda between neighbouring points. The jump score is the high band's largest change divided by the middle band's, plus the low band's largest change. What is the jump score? 5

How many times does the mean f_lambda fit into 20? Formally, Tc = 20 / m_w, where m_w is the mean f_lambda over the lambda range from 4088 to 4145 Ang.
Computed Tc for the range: 1.136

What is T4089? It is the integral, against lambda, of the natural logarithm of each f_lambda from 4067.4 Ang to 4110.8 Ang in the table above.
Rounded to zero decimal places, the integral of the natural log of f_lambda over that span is 125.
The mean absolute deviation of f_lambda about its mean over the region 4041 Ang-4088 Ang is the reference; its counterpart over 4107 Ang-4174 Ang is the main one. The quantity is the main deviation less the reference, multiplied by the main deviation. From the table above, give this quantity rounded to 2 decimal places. -0.95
